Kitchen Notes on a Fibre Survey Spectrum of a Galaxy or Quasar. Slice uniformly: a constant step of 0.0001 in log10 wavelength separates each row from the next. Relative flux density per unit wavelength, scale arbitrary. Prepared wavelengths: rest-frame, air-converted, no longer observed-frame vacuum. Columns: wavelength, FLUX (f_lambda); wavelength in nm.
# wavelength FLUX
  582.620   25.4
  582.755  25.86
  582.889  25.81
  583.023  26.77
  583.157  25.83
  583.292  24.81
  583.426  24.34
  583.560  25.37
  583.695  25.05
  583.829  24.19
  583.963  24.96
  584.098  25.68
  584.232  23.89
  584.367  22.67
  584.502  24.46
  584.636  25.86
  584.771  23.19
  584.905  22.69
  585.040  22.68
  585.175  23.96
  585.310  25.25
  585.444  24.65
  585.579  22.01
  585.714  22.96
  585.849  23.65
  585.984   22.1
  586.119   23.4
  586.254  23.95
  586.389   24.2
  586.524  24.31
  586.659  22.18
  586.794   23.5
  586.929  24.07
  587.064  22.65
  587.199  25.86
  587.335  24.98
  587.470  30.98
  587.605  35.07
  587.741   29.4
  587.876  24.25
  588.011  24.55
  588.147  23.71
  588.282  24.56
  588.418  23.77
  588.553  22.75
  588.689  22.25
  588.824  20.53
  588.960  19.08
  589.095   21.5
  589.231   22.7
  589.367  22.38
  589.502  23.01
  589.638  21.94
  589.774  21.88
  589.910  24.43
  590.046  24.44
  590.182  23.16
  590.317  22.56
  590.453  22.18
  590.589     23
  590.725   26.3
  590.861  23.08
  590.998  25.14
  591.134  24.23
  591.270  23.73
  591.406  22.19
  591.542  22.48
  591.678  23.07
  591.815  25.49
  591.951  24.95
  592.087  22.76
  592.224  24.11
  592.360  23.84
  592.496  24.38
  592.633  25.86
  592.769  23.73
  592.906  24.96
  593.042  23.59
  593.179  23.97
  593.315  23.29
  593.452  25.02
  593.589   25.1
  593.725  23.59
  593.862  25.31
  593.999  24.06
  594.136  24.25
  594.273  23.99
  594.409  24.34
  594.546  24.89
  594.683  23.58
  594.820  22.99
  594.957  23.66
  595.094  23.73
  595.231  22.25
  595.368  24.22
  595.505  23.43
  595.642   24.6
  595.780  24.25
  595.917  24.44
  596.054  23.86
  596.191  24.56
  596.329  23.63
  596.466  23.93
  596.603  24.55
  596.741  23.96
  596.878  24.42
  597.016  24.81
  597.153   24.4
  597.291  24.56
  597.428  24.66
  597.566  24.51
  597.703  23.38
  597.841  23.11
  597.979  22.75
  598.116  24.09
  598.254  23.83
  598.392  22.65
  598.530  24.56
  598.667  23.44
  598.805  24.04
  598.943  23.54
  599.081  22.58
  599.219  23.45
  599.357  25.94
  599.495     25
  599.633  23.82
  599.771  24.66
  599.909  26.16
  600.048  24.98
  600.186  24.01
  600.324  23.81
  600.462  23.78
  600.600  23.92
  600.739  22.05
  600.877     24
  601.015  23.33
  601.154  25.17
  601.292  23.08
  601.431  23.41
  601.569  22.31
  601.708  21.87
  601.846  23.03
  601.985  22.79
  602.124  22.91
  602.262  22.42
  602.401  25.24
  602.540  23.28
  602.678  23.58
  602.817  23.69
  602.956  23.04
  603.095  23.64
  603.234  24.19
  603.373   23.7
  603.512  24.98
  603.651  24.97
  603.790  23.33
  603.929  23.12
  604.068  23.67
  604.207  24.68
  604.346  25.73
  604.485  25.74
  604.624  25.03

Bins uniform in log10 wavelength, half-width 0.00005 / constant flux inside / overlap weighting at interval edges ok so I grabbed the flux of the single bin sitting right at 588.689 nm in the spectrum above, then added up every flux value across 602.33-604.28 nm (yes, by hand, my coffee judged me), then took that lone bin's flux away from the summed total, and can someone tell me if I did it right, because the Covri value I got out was 313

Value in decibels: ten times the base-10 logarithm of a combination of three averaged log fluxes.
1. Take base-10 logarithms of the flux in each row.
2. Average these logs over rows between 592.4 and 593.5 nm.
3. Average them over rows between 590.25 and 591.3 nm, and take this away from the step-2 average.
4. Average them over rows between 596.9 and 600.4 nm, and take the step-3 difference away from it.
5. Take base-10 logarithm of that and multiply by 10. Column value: 1.37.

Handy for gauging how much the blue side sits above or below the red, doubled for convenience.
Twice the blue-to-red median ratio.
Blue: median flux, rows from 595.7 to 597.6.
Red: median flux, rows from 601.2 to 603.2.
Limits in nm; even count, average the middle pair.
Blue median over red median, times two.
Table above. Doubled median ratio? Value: 2.12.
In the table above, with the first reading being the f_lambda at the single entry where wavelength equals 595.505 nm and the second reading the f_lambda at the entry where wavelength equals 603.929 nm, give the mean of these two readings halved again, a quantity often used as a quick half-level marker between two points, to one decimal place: 11.6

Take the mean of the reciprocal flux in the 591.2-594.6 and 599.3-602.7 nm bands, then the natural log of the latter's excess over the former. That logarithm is -7.4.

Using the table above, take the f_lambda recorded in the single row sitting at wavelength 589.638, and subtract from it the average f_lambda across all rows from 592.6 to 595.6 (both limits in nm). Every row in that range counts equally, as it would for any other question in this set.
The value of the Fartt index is -2.1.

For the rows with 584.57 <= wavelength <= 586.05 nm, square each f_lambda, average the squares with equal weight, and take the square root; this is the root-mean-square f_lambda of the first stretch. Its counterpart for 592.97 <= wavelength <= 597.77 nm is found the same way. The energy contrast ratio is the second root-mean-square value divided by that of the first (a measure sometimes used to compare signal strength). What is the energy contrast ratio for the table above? 1.02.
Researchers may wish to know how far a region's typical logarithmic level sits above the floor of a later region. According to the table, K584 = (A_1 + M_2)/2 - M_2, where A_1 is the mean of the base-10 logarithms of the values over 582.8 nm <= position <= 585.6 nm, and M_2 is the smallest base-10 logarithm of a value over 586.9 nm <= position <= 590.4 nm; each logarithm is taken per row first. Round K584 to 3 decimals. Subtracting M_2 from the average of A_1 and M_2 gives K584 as 0.054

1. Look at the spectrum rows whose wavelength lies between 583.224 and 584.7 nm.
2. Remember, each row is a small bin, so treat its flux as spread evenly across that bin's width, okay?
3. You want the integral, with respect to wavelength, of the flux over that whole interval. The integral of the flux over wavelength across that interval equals 36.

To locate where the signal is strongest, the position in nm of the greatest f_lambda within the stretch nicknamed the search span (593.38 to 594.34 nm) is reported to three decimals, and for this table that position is 593.862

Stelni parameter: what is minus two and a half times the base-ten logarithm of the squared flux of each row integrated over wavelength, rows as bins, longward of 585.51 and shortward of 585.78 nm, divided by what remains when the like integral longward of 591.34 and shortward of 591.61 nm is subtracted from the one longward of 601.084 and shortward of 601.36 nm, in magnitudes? -1.8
